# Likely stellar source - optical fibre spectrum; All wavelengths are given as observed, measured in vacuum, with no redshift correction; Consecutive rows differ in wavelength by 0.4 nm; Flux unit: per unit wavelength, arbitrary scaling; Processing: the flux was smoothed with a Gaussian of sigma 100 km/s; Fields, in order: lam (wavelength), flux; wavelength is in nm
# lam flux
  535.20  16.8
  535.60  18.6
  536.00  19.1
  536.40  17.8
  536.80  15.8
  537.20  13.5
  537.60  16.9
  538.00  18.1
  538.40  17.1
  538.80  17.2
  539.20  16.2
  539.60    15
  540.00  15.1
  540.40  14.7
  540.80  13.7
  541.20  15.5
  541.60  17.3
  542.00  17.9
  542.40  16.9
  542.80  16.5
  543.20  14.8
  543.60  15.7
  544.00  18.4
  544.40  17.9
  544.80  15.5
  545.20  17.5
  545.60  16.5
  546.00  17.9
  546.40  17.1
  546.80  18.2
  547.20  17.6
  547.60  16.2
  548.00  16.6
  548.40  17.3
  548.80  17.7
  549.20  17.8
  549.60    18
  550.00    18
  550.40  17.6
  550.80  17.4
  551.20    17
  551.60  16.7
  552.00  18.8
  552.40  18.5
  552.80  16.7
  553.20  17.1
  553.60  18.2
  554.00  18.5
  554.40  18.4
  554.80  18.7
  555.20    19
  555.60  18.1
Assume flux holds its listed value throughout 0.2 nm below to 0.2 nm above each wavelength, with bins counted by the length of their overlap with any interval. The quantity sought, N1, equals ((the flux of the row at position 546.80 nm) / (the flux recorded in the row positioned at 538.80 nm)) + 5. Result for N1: 6.06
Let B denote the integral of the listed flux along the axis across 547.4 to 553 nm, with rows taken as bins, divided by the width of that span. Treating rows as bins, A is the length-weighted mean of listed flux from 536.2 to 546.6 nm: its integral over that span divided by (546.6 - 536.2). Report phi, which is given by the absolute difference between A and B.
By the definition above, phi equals 1.0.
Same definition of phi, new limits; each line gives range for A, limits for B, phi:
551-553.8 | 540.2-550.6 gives 0.7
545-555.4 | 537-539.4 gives 1.2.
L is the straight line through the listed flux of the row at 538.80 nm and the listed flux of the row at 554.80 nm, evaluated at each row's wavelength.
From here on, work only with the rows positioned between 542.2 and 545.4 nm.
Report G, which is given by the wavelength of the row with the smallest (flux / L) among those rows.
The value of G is 543.20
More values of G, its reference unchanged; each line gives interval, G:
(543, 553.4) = 543.20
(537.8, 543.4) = 540.80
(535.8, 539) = 537.20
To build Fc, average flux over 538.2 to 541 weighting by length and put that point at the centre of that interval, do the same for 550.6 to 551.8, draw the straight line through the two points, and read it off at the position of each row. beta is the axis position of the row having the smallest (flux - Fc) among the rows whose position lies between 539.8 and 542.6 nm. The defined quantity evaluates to 540.80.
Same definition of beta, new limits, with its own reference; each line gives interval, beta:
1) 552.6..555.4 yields 552.80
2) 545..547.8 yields 547.60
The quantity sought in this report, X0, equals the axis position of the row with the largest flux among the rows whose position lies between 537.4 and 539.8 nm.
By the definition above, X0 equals 538.00 nm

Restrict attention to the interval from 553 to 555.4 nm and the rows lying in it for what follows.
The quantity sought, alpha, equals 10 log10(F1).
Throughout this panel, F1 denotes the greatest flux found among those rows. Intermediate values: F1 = 19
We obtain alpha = 12.79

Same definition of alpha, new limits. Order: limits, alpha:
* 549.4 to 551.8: 12.55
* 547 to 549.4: 12.50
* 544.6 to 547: 12.60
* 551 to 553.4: 12.74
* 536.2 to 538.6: 12.58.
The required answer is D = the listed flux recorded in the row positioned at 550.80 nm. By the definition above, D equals 17.4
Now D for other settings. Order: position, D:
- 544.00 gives 18.4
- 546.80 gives 18.2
